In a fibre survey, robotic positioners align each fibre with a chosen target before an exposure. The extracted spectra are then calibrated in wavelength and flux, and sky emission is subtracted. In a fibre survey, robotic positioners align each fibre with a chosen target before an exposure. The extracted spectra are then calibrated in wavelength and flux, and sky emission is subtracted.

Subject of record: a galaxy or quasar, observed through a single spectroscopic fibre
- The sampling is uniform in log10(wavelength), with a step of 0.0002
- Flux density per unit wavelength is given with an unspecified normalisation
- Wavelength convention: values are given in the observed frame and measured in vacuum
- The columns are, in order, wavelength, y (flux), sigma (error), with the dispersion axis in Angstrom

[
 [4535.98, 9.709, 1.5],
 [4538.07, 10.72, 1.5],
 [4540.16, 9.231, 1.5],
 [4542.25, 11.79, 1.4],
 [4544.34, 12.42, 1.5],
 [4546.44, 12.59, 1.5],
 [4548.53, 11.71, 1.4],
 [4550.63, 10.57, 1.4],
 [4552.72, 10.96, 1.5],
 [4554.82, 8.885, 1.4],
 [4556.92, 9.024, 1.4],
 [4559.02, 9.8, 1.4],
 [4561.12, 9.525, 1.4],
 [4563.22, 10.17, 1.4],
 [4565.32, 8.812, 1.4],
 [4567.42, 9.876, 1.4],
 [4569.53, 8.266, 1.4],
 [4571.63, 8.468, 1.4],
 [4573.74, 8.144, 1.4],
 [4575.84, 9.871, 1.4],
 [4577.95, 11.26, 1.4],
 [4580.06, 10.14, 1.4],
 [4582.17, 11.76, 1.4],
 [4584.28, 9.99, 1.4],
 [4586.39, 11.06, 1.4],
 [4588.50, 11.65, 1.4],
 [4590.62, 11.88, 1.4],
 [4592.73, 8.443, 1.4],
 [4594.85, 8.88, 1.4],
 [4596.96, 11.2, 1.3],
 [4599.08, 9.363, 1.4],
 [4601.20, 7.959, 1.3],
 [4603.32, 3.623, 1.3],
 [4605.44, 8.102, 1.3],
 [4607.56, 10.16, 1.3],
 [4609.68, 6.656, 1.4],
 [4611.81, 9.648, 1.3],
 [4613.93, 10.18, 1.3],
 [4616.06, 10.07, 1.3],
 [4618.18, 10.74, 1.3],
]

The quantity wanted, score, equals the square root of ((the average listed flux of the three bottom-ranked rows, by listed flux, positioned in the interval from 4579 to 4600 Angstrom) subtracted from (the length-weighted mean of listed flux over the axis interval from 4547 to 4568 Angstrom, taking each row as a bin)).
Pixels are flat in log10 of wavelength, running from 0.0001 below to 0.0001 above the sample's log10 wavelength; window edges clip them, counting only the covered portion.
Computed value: 1.1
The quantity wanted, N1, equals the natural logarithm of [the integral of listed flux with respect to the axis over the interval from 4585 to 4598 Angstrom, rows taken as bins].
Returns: 4.92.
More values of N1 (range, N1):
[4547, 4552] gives 4.03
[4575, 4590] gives 5.09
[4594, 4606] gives 4.59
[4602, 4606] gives 3.13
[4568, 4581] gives 4.80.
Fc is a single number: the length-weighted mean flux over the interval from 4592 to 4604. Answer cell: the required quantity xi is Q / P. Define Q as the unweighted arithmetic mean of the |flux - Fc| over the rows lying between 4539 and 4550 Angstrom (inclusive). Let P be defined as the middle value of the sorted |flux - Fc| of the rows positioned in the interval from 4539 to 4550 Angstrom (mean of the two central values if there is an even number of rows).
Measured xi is 0.93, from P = 3.4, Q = 3.17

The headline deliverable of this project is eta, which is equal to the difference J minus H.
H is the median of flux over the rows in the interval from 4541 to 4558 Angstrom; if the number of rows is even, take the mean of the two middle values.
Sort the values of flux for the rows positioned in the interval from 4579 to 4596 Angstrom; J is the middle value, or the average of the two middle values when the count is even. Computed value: -1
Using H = 11.3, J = 10.6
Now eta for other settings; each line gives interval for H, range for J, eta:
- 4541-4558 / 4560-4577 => -2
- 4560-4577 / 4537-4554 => 2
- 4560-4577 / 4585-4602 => 1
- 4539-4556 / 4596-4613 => -3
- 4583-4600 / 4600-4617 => -2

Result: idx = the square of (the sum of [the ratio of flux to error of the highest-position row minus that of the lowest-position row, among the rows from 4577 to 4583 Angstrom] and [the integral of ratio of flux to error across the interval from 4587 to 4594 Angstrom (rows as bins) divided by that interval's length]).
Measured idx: 63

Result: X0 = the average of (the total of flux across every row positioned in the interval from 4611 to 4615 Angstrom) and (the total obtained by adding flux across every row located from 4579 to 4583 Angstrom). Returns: 21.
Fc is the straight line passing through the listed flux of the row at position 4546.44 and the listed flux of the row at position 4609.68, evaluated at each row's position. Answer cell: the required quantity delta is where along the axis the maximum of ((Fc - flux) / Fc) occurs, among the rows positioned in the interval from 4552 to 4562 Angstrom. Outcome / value 4554.82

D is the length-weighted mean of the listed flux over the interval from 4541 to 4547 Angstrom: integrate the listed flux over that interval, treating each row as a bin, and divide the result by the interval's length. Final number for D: 12.1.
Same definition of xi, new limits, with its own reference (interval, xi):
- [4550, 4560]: 1.03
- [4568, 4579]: 4.03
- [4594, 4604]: 1.93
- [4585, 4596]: 0.75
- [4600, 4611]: 1.04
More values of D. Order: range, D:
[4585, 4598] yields 10.5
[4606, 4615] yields 9.1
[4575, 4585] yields 10.6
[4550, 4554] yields 10.7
